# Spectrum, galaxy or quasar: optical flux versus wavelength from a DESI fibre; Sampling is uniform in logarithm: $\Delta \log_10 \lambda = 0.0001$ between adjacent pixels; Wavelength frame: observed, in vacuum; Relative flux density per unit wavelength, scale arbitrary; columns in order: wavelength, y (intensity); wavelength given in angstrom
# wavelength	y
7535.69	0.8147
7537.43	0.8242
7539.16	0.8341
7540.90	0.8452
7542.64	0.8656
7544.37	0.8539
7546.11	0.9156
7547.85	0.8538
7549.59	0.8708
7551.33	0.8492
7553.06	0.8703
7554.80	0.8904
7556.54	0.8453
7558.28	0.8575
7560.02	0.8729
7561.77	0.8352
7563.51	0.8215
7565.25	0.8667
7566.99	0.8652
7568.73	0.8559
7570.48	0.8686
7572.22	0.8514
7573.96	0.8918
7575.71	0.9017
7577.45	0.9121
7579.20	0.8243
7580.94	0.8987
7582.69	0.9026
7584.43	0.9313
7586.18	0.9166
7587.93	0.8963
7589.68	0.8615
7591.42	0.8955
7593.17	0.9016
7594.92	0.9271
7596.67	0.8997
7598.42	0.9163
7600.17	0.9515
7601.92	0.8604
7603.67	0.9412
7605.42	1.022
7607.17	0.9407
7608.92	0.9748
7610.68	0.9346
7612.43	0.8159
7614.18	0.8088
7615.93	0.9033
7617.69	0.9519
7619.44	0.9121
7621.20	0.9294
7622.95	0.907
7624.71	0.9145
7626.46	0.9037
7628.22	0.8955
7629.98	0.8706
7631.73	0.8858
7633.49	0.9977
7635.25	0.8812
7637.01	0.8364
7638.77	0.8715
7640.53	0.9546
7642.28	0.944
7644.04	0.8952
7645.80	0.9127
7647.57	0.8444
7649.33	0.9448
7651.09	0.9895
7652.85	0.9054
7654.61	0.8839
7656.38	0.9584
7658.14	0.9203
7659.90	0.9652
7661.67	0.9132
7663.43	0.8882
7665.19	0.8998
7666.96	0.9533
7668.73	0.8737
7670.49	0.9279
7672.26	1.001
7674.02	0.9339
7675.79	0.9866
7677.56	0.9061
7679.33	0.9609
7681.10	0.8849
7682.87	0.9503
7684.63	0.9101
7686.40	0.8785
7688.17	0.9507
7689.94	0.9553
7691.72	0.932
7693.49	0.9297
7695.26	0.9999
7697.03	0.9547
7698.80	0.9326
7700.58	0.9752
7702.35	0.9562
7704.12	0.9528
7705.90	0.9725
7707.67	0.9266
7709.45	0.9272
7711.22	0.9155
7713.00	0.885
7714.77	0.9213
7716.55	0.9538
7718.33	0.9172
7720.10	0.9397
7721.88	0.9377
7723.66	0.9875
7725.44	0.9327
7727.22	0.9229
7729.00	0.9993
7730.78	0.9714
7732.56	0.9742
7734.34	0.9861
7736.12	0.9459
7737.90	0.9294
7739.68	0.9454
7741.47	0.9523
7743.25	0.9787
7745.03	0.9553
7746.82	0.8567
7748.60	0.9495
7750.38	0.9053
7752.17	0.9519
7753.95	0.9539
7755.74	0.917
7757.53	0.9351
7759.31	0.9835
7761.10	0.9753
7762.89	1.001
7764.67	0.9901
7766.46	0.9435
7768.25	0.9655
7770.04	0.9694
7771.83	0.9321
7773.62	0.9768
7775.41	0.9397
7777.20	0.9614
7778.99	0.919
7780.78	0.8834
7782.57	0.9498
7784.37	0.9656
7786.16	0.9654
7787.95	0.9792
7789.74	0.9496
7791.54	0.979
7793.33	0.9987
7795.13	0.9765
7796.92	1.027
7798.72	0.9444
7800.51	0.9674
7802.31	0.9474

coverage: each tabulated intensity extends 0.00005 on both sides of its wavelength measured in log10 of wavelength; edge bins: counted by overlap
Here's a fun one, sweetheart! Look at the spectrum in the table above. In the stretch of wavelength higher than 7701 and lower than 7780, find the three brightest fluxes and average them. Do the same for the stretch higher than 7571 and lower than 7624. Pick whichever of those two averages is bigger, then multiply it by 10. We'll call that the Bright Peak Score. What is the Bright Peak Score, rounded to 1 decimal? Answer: 10.0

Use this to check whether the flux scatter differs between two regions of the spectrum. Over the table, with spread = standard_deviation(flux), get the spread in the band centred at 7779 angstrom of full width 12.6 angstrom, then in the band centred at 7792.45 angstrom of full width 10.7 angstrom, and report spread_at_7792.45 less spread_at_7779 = -0.006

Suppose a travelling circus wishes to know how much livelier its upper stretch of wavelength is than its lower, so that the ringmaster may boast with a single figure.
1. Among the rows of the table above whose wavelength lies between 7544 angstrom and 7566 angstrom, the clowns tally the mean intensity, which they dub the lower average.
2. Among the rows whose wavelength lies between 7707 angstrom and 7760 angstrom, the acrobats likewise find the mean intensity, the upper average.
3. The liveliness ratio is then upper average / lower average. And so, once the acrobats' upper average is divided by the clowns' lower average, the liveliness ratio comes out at 1.093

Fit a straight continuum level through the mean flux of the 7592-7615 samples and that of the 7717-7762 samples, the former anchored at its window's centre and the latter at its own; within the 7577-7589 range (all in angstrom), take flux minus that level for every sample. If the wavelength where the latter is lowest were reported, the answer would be 7579.20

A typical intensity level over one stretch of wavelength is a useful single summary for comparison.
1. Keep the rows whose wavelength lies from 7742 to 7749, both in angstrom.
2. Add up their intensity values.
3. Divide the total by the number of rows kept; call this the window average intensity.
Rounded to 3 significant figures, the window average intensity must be 0.935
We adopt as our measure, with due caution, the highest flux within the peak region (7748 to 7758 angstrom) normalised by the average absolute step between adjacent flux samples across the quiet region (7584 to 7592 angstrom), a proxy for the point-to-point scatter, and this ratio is 37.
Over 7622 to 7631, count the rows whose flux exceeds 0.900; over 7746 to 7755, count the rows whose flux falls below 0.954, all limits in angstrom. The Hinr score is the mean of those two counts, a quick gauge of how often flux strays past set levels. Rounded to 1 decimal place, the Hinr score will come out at 4.0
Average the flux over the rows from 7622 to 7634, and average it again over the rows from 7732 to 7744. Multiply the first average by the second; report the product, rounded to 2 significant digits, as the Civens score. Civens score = 0.87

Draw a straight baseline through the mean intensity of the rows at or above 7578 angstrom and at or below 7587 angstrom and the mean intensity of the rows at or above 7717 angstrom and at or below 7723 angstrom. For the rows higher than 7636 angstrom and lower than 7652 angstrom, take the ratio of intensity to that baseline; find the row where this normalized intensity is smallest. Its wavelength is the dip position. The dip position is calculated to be 7637.01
